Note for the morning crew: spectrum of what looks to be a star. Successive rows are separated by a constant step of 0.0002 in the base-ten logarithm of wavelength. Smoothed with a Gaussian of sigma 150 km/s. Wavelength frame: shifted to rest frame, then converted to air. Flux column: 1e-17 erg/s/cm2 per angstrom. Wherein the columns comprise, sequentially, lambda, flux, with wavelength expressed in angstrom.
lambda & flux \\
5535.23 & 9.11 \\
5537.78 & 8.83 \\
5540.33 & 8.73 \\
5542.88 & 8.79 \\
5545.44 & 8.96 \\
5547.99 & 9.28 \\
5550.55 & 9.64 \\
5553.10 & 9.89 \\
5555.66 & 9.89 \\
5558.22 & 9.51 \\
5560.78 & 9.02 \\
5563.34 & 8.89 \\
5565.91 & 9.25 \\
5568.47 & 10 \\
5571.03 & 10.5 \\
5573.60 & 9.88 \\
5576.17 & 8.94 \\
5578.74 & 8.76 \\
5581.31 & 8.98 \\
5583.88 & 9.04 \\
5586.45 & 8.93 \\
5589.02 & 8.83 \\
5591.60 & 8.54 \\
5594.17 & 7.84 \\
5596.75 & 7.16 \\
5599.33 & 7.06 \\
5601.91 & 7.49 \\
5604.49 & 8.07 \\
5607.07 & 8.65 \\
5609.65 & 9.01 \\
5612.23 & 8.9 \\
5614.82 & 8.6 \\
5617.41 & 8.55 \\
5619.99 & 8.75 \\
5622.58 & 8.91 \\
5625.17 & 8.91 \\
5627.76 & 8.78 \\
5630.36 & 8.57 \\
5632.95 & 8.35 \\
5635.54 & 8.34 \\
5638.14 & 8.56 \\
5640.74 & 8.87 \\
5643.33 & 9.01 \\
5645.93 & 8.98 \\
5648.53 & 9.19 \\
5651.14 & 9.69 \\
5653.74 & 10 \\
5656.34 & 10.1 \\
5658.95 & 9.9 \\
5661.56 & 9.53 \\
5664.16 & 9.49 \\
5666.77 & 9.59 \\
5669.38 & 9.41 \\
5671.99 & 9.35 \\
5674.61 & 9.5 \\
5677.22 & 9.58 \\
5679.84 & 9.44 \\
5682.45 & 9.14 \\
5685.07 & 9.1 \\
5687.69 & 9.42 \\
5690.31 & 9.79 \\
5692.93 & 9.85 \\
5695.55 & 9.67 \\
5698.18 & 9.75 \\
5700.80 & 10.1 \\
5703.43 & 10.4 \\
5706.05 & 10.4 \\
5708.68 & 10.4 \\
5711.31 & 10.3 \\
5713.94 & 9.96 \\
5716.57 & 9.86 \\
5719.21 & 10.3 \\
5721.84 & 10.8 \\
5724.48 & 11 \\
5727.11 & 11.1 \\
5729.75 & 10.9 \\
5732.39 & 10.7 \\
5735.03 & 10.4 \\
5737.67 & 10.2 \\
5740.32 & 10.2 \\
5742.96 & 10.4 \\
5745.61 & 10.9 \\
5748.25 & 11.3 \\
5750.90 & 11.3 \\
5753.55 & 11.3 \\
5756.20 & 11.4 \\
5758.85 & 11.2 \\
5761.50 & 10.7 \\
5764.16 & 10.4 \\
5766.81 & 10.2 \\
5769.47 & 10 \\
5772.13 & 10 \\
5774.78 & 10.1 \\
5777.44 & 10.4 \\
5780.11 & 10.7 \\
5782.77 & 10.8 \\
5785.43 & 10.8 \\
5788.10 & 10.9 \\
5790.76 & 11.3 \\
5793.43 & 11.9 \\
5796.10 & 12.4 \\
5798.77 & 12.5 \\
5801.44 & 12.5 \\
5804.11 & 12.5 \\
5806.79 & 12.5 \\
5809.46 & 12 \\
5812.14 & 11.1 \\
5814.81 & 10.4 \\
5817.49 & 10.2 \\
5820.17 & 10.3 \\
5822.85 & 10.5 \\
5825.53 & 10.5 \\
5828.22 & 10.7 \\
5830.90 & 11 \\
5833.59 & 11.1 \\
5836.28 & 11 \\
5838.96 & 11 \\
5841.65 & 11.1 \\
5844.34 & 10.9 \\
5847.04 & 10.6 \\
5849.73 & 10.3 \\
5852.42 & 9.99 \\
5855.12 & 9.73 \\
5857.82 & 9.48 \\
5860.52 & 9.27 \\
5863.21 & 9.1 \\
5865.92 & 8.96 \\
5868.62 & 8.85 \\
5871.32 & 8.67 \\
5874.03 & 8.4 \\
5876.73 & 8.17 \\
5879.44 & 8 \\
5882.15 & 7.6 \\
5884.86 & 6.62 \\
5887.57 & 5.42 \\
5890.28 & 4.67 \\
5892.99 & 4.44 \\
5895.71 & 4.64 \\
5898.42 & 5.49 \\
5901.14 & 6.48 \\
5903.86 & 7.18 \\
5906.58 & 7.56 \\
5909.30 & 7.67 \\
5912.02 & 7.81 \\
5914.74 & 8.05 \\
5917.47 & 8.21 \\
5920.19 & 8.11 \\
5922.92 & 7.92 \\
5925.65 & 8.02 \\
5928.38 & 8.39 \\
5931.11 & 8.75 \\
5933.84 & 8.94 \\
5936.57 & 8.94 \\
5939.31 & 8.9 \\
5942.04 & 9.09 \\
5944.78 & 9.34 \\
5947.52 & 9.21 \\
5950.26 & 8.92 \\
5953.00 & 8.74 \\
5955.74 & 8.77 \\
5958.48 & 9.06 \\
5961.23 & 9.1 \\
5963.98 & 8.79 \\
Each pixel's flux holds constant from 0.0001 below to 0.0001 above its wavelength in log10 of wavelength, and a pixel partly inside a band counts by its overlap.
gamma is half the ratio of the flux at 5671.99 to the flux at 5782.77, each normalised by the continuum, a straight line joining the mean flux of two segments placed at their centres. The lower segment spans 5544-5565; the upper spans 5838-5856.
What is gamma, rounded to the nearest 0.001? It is 0.452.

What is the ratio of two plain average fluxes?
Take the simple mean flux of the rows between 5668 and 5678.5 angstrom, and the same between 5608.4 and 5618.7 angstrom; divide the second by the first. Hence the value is 0.93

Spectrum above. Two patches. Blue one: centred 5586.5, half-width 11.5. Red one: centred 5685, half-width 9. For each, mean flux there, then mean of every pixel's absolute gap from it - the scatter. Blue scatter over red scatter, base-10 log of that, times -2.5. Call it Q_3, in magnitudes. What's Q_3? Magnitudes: -0.8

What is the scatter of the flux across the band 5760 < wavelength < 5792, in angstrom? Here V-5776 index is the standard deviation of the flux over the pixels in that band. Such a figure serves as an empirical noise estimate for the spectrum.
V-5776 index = 0.4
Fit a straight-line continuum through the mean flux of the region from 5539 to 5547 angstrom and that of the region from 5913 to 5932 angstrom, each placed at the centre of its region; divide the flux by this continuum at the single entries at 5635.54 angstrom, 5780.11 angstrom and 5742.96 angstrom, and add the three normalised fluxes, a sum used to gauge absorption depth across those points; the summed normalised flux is 3.45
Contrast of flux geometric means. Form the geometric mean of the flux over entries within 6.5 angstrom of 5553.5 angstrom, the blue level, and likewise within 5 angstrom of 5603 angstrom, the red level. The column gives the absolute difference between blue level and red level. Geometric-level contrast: 1.8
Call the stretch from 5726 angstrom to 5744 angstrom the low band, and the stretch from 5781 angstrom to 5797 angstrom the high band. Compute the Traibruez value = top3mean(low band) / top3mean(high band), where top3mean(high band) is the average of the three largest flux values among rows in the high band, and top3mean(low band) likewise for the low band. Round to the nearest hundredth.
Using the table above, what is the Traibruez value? 0.92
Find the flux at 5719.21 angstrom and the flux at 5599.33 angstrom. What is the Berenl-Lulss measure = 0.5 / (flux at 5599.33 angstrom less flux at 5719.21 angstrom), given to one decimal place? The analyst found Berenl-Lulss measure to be -0.2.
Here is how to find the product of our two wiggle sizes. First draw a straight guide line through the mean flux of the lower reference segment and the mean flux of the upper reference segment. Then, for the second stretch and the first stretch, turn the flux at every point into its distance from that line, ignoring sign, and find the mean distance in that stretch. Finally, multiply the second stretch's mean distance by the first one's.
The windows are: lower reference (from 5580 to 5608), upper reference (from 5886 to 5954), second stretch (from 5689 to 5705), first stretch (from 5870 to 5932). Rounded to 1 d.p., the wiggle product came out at 1.9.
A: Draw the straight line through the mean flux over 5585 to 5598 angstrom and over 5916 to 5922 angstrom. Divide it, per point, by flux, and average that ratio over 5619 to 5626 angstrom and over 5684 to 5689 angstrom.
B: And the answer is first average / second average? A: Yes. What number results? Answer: 1.05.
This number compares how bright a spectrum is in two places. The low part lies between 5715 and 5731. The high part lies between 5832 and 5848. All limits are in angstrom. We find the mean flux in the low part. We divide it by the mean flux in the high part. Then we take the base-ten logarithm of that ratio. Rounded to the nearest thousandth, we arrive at -0.012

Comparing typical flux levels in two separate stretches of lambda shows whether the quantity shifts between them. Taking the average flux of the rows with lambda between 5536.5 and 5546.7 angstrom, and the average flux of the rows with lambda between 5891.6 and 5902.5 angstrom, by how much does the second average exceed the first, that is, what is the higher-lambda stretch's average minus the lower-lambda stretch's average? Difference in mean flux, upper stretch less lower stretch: -3.6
